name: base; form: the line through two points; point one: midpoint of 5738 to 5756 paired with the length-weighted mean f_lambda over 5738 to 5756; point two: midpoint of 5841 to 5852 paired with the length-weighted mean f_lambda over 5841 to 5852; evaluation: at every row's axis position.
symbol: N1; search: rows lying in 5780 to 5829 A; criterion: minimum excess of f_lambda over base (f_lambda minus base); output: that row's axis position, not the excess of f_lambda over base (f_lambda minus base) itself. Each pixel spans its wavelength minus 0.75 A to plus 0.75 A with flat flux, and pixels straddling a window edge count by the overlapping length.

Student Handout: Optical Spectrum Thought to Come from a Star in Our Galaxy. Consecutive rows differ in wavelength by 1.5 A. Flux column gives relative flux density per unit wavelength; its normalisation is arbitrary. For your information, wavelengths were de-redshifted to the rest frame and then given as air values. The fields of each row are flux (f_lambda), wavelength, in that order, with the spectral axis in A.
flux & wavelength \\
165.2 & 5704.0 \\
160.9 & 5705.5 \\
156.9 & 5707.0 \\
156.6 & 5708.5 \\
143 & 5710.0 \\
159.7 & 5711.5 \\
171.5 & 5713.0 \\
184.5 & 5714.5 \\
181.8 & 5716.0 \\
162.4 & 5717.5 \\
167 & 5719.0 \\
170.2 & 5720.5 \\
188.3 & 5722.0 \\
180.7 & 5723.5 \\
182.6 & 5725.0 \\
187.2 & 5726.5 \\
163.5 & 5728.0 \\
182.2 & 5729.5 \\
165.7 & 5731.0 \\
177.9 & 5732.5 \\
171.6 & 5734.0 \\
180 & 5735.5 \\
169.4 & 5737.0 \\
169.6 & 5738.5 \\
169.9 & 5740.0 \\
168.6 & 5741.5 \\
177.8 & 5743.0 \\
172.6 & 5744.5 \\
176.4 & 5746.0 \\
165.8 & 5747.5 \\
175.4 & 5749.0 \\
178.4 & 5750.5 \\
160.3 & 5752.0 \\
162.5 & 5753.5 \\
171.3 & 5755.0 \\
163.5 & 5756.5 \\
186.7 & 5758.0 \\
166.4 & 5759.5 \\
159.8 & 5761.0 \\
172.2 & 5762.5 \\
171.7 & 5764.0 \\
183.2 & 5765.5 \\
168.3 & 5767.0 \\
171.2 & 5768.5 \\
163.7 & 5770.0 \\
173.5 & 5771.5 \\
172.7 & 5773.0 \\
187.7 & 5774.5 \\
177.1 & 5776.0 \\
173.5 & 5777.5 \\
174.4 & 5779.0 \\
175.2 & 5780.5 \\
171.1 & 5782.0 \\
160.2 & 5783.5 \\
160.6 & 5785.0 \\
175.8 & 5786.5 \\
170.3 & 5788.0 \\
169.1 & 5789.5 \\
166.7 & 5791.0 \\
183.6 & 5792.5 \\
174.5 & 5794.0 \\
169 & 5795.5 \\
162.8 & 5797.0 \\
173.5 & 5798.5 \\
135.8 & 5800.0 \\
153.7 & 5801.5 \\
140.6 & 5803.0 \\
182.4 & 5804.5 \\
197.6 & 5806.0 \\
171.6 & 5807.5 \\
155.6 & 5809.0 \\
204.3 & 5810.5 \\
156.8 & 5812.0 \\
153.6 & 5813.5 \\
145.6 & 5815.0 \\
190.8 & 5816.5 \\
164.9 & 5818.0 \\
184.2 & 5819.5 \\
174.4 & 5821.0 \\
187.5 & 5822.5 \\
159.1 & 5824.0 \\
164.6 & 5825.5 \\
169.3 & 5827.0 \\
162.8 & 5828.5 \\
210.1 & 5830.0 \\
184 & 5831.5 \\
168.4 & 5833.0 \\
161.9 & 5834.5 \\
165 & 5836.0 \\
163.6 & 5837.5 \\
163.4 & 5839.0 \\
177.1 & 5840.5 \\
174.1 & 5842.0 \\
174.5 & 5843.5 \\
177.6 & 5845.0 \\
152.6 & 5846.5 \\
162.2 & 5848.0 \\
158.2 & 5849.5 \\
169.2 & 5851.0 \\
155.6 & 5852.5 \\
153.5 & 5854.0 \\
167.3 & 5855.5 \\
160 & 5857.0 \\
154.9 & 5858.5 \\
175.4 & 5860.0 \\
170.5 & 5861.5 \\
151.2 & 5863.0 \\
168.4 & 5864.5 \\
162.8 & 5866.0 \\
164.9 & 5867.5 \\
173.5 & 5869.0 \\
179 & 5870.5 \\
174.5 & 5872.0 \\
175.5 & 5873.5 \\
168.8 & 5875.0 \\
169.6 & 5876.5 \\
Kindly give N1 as 5800.0 A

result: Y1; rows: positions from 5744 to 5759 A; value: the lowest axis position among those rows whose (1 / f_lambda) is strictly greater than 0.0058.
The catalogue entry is 5747.5 A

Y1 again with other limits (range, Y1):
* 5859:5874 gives 5861.5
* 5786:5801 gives 5788.0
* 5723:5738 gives 5728.0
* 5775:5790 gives 5782.0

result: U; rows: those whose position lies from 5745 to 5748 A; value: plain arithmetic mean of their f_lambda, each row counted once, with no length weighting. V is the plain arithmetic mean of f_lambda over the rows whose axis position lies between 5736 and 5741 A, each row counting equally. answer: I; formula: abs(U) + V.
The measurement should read 341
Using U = 171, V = 170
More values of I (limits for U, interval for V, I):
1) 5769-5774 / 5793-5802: 332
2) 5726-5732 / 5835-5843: 343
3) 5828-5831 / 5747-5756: 355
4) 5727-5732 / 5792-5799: 343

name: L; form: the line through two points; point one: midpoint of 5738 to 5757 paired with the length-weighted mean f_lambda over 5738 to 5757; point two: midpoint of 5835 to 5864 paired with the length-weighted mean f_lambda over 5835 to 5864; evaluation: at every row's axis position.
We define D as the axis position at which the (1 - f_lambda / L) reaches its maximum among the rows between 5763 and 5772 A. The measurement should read 5770.0 A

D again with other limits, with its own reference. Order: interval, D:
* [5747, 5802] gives 5800.0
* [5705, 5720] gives 5710.0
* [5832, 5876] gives 5863.0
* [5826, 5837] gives 5834.5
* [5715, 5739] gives 5717.5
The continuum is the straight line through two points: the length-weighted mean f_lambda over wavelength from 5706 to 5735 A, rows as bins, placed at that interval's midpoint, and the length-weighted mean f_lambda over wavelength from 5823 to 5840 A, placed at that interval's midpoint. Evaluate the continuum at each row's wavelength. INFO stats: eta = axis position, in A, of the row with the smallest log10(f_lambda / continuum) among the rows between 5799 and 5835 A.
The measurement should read 5800.0 A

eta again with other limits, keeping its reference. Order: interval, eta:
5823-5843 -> 5824.0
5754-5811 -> 5800.0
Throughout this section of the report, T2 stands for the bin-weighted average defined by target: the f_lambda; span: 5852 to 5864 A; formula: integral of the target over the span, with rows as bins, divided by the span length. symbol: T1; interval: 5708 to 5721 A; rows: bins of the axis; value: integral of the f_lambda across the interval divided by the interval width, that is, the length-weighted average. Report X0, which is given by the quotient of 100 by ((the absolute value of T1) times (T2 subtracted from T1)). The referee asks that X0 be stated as 0.12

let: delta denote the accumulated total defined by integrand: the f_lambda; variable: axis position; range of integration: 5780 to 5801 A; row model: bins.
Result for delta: 3517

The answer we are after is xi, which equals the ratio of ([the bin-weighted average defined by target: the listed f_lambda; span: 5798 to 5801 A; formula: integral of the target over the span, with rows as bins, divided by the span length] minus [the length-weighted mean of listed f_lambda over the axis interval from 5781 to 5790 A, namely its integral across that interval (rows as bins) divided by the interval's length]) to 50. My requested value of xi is -0.30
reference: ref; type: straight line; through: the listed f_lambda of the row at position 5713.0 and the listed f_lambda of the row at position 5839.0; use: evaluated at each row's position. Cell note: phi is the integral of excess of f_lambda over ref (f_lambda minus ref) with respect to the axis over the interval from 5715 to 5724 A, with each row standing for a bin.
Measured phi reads 37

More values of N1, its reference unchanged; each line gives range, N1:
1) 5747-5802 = 5800.0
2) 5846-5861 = 5846.5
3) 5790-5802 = 5800.0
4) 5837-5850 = 5846.5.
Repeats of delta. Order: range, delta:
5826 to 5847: 3610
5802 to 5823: 3606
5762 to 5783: 3650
